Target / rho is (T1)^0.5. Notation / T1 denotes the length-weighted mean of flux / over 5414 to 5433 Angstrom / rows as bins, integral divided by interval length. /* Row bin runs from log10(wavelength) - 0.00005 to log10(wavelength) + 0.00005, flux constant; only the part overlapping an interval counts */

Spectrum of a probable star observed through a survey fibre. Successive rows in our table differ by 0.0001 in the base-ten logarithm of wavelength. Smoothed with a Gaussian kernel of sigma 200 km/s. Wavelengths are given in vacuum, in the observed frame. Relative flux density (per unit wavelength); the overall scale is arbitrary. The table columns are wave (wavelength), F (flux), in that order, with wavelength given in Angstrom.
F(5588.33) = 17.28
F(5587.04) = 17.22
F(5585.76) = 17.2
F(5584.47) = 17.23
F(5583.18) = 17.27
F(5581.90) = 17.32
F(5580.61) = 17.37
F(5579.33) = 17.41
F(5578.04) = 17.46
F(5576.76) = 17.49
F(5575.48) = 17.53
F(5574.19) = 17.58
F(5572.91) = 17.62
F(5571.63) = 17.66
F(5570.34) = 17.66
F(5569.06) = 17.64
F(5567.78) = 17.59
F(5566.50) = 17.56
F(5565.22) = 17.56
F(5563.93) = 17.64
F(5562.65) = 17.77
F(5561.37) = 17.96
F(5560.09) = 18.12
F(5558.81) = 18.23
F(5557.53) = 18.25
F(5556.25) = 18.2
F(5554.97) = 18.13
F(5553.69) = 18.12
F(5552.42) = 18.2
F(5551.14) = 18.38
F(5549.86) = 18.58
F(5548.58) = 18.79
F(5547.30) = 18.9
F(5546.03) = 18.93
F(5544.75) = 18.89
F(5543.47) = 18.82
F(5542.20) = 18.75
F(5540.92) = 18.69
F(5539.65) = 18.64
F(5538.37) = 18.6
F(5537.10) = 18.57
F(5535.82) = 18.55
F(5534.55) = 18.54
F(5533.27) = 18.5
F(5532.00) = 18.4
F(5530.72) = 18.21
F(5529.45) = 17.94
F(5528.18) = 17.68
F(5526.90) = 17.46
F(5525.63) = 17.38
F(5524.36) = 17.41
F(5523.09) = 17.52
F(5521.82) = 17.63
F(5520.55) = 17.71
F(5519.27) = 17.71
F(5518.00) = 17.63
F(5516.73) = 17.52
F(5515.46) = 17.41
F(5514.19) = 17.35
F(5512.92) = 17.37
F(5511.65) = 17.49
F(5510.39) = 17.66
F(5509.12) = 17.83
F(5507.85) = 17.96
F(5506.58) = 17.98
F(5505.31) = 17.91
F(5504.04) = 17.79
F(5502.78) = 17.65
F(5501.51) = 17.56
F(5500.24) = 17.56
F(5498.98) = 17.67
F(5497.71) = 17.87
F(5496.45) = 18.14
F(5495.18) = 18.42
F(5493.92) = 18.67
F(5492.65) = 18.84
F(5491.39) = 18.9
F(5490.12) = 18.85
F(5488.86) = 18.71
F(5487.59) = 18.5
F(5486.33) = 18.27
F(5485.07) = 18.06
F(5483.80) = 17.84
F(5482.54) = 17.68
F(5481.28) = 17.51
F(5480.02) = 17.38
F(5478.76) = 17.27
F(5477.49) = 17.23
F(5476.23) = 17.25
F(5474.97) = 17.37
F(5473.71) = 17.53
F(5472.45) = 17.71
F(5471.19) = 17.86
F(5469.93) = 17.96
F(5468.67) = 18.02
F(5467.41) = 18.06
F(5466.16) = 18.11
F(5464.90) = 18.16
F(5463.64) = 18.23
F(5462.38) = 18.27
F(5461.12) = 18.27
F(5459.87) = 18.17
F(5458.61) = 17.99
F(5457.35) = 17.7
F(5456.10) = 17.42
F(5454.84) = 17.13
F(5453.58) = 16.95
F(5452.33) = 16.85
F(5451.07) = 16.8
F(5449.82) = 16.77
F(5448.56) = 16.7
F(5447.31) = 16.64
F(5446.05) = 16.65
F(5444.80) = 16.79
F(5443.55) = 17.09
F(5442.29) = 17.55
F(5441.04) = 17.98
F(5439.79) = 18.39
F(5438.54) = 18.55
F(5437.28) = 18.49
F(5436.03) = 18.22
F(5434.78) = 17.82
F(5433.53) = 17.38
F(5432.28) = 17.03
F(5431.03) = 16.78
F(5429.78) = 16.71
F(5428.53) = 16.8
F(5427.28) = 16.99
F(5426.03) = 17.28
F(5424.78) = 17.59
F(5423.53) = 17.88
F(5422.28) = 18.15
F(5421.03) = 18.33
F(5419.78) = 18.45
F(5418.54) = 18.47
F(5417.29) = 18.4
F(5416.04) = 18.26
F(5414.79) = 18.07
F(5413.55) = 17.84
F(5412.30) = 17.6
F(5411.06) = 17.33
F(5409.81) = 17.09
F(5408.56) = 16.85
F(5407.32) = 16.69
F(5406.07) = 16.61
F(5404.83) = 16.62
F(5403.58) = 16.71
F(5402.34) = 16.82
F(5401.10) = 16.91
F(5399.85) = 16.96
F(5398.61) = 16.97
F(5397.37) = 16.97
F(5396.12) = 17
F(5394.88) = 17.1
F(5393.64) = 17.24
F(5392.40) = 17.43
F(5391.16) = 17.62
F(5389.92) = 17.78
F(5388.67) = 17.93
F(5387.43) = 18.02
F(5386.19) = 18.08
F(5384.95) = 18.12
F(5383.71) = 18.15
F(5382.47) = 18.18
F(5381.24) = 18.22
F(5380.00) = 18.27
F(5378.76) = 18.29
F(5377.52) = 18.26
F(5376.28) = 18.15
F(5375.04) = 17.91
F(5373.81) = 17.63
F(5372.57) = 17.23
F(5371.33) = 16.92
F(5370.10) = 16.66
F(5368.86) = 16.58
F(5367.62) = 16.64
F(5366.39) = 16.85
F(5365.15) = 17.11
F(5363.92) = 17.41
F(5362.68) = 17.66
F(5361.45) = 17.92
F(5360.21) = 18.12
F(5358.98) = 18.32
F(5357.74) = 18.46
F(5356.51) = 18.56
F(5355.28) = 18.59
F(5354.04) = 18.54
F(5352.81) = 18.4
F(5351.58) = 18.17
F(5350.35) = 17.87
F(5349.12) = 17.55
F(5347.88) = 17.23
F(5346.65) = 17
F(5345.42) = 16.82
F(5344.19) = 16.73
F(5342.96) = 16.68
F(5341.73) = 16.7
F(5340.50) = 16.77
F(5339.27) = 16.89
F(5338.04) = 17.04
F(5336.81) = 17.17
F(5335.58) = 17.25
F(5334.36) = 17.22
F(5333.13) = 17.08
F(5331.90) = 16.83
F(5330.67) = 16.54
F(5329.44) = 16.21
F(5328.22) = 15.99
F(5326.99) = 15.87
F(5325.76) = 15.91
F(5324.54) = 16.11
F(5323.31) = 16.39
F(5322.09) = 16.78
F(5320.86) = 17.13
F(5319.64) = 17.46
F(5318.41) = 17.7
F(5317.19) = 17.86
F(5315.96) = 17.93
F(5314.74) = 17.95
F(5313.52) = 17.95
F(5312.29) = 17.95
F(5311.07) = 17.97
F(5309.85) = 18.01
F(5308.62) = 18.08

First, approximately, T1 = 17.7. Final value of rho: 4.20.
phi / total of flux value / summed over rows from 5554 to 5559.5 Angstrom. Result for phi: 73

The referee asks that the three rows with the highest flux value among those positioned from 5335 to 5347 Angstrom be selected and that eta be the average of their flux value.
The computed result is 17.15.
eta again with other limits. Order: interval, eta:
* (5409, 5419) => 18.38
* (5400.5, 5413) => 17.34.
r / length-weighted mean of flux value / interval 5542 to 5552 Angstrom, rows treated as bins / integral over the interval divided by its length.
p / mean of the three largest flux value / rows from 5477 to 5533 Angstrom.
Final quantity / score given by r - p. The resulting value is -0.1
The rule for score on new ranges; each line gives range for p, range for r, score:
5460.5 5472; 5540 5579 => -0.2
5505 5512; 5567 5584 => -0.4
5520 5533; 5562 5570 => -0.6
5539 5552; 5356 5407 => -1.4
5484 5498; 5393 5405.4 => -1.9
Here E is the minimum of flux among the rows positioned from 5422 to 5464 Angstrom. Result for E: 16.64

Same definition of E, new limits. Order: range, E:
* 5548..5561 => 18.12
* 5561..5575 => 17.56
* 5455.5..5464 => 17.42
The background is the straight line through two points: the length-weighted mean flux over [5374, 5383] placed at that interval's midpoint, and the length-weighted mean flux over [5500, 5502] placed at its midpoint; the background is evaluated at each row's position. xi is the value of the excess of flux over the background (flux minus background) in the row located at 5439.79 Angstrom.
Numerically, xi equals 0.5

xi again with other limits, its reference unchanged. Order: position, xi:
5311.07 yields -0.6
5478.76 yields -0.4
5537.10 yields 1.2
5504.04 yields 0.3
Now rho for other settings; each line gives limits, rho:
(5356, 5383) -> 4.21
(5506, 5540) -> 4.23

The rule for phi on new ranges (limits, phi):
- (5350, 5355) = 73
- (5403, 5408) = 67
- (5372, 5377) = 71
